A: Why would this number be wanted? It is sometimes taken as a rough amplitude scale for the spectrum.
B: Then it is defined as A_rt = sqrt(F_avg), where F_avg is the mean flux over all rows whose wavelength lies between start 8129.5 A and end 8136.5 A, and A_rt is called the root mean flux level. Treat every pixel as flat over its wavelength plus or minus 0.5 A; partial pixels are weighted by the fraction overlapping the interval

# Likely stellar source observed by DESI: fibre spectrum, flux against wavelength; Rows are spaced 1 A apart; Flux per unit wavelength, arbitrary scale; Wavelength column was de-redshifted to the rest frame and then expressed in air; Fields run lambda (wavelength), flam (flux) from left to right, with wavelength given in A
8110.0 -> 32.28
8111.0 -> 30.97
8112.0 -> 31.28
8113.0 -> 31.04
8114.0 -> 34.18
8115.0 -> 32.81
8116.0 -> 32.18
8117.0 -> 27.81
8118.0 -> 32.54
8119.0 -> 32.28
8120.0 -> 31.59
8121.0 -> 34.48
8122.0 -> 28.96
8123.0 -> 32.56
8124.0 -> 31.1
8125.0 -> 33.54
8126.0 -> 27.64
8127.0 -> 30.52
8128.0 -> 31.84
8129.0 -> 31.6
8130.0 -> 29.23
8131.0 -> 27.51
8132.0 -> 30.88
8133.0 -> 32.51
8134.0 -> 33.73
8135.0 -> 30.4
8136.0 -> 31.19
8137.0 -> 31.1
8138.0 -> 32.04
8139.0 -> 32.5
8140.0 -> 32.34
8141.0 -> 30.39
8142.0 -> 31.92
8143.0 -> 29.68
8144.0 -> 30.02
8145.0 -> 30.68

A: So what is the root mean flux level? 5.55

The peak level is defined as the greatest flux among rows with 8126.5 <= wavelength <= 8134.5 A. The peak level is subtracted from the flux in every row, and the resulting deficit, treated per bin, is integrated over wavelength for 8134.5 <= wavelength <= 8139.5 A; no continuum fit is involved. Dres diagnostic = -11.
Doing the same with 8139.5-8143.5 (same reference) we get -11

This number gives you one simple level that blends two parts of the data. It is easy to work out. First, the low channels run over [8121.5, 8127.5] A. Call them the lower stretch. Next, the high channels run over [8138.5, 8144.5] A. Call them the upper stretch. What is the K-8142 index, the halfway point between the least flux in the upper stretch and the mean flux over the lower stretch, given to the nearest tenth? 30.2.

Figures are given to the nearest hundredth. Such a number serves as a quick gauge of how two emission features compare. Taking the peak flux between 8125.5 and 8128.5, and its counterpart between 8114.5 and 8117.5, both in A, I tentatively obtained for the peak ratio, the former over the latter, 0.97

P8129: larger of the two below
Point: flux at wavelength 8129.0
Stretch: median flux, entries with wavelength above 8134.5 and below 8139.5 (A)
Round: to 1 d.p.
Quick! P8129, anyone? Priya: 31.6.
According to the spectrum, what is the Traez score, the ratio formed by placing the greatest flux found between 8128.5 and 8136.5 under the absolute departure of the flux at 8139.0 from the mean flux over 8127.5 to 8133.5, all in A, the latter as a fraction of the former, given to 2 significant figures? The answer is 0.056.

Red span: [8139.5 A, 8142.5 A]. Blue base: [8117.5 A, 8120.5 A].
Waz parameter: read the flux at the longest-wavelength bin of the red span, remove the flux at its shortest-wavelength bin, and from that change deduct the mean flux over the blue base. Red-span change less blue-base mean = -32.6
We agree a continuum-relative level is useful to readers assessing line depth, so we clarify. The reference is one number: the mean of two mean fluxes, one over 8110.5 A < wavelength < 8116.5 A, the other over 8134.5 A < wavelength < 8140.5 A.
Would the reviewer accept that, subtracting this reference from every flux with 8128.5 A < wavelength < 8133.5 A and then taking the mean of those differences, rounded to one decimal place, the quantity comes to -1.5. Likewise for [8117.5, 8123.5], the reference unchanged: 0.2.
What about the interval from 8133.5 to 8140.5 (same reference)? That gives 0.1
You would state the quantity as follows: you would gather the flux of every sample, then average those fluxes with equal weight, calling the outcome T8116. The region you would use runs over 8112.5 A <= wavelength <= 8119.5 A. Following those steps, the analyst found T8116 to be 31.8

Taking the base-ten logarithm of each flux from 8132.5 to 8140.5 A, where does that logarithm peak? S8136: 8134.0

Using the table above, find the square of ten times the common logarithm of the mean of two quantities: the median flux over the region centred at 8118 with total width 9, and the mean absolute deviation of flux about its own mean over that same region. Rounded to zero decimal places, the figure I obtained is 151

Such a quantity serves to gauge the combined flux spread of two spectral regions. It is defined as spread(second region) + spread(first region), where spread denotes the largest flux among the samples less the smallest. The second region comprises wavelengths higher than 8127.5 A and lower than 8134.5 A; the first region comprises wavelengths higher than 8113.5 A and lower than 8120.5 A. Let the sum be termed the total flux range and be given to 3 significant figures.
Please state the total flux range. 12.6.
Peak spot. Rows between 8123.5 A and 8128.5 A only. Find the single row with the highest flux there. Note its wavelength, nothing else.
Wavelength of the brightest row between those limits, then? 8125.0 A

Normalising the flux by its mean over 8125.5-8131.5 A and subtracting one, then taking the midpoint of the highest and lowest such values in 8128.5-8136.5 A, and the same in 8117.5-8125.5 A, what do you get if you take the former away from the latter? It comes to 0.04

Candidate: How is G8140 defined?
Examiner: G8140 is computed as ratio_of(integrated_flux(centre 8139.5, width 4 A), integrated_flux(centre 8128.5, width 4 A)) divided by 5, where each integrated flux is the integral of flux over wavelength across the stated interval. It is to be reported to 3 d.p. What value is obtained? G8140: 0.207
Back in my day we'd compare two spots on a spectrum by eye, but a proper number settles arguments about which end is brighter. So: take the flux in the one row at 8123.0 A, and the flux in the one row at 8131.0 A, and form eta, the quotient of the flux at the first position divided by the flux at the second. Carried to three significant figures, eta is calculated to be 1.18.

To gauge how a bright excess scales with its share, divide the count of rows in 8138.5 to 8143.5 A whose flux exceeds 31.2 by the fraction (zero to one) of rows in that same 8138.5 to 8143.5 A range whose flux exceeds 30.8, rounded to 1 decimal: 5.0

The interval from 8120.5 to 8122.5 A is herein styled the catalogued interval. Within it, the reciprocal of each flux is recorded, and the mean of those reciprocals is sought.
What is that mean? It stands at 0.0318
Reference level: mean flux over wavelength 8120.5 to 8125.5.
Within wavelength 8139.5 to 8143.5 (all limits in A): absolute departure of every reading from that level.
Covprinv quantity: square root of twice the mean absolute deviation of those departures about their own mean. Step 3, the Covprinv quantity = 1.4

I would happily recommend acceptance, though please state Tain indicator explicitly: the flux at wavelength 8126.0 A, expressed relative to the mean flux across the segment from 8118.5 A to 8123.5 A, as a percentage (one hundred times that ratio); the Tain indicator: 86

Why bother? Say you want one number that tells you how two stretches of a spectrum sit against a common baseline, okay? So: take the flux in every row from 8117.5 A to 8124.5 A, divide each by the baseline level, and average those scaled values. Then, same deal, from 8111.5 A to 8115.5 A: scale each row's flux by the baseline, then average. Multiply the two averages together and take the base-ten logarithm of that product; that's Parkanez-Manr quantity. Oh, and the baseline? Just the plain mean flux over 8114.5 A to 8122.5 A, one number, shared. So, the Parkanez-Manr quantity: 0.015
